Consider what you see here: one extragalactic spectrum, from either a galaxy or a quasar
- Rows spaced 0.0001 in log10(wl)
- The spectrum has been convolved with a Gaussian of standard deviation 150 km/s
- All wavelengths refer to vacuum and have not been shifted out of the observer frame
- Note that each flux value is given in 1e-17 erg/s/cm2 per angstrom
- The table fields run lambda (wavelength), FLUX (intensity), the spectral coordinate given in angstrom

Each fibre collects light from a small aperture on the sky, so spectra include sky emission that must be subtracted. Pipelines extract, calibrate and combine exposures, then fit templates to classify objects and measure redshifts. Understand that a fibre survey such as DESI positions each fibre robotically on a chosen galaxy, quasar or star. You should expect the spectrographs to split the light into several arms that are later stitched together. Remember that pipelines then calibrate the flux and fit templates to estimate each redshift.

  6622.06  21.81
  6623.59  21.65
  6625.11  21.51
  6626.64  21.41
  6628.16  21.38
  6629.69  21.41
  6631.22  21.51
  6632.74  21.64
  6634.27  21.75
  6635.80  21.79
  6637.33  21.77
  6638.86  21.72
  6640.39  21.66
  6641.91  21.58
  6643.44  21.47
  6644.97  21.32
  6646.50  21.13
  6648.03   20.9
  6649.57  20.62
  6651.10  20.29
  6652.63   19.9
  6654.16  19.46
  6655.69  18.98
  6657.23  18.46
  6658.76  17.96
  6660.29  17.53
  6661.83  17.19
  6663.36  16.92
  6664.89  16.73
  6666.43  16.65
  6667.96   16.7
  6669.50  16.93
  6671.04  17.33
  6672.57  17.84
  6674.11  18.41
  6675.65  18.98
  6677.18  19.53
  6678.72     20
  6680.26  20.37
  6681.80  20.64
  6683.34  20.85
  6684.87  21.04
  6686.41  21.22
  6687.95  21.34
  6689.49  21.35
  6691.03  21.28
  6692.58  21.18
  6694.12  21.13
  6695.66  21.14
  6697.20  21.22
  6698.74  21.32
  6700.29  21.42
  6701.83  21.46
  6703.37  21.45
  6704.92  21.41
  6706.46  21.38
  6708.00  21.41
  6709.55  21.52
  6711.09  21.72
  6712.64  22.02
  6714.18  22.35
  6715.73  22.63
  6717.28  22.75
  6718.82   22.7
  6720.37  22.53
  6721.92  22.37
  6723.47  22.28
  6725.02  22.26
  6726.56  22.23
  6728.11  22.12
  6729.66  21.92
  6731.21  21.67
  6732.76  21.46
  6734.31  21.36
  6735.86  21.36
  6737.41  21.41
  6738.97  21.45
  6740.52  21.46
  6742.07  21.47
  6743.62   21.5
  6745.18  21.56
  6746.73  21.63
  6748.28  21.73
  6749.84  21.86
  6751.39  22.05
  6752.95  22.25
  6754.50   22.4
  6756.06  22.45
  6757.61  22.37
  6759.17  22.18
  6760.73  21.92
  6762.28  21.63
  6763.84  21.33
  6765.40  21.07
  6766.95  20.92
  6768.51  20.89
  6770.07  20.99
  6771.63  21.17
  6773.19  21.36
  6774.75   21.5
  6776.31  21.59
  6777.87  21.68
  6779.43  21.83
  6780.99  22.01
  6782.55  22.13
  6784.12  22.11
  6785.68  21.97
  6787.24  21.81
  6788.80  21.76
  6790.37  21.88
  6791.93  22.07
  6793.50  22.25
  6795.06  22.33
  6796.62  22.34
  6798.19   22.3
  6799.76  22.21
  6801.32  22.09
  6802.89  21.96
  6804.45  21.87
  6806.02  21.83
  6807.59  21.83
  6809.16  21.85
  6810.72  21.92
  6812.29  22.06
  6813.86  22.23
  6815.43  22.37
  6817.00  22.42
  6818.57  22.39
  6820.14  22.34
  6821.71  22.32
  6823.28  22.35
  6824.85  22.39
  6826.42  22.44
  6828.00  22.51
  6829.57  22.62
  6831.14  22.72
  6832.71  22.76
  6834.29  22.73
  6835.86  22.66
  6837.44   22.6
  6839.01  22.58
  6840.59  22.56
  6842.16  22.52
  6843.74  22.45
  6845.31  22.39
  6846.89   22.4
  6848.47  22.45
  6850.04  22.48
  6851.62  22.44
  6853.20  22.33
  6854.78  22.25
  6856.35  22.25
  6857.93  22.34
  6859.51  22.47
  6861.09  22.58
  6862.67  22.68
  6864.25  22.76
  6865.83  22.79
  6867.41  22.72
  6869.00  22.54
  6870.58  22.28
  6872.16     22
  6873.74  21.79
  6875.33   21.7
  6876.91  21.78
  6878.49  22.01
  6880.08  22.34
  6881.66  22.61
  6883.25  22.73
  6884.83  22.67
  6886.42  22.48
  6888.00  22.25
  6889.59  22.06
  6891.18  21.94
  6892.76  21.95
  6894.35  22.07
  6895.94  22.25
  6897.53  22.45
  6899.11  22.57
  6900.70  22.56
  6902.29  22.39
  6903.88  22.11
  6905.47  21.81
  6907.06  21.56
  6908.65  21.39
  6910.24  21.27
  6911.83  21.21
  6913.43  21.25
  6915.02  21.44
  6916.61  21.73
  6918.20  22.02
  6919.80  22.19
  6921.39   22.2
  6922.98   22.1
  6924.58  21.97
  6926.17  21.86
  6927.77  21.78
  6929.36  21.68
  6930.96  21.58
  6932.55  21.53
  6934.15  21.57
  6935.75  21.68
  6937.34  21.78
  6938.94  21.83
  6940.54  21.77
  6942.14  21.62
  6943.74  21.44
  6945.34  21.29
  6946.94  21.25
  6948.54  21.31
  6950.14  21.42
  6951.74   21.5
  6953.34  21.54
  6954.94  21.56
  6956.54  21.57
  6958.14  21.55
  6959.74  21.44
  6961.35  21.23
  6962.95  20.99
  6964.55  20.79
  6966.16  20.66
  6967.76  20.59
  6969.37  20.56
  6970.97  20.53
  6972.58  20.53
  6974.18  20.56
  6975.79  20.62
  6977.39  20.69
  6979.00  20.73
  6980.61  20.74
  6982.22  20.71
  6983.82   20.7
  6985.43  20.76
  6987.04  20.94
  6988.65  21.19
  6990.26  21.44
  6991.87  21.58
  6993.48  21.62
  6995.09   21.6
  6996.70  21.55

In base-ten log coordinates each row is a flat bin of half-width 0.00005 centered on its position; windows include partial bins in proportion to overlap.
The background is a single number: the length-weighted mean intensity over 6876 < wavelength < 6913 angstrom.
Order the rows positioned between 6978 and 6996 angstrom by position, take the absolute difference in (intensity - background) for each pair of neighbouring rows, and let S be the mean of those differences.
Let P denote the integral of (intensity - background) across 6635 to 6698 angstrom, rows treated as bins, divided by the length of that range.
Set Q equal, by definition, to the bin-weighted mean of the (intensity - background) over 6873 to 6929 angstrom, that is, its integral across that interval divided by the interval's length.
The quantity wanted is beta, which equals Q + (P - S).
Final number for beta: -2.5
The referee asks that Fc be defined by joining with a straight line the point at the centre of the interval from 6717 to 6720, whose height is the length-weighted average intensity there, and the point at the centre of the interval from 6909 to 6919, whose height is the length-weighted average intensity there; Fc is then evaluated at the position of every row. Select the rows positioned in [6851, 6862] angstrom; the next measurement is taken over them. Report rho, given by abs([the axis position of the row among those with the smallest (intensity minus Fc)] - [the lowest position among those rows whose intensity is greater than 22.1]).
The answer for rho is 3.2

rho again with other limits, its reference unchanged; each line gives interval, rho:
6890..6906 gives 9.5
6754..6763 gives 7.8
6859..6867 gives 0.0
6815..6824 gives 6.3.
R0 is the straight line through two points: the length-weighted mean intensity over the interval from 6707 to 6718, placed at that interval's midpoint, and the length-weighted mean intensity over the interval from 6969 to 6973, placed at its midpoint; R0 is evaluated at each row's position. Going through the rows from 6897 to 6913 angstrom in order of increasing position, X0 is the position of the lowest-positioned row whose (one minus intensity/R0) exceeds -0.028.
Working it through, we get 6908.65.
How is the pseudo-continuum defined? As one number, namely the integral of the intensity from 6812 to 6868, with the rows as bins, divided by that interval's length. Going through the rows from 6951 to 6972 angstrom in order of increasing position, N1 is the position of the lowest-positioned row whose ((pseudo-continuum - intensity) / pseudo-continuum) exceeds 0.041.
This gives 6951.74 angstrom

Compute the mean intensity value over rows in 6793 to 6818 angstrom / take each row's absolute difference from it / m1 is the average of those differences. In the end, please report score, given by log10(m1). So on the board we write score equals -0.7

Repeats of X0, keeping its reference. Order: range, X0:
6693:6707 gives 6694.12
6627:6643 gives 6628.16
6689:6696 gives 6689.49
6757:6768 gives 6757.61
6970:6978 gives 6970.97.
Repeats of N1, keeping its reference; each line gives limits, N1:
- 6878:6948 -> 6907.06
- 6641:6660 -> 6643.44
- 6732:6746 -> 6732.76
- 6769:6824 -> 6770.07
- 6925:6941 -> 6932.55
